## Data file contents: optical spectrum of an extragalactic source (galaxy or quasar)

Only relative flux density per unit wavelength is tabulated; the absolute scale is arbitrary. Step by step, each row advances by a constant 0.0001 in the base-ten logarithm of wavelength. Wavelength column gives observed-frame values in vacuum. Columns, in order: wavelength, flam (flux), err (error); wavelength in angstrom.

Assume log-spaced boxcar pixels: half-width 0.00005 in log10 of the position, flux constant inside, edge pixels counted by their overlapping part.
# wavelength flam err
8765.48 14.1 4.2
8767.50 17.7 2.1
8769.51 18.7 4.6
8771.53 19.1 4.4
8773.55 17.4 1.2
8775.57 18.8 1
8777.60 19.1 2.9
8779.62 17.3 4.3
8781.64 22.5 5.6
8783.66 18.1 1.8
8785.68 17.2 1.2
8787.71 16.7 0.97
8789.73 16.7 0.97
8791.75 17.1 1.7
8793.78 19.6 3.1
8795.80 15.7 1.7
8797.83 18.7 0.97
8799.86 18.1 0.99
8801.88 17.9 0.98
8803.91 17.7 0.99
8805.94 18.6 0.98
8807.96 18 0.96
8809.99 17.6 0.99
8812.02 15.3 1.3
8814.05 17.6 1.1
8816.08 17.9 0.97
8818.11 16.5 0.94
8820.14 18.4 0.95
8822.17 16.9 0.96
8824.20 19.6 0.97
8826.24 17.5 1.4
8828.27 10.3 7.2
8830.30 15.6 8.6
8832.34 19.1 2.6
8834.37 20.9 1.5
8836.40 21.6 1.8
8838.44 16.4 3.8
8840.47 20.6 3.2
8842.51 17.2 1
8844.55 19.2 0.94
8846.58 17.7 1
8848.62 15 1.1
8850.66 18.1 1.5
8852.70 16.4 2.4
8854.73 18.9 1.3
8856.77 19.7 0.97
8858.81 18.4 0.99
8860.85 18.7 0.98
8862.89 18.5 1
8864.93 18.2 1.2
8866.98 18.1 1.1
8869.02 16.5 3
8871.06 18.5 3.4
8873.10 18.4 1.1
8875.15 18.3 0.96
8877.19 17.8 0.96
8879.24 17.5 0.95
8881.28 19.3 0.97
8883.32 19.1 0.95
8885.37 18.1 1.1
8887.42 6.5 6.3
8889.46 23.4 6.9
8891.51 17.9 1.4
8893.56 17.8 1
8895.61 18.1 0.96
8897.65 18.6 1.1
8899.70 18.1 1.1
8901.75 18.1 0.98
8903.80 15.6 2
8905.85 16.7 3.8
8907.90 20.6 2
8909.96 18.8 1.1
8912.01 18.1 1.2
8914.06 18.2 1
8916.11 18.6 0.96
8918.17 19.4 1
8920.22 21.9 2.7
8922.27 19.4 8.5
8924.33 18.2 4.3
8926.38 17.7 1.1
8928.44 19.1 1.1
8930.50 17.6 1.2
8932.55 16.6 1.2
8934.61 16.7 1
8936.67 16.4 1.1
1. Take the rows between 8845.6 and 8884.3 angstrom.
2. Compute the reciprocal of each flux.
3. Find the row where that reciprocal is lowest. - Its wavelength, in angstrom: 8856.77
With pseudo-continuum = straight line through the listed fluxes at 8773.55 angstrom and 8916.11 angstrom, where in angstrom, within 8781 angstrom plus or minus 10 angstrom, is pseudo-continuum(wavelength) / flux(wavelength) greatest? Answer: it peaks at 8789.73 angstrom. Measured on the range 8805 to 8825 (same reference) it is 8812.02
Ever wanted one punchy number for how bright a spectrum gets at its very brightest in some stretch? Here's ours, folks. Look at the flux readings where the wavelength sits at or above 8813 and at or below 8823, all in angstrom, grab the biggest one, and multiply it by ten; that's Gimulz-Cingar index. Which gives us 184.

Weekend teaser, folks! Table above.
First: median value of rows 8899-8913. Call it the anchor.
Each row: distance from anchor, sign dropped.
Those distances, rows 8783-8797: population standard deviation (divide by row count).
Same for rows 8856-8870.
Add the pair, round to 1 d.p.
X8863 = 1.3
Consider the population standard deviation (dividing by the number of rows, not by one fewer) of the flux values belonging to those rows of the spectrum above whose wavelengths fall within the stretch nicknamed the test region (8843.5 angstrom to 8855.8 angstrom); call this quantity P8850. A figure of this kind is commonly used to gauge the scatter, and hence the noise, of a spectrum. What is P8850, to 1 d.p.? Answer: 1.5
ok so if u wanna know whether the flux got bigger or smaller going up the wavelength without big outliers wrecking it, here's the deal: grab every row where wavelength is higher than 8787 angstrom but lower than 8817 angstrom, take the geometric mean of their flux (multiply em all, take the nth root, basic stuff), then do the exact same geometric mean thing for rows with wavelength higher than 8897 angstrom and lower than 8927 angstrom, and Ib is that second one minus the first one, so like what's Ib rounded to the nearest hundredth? 0.97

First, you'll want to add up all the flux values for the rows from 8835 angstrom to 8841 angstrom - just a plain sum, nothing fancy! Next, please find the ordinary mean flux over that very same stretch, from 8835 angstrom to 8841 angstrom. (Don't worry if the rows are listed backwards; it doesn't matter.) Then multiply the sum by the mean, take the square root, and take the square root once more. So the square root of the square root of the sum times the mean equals 5.82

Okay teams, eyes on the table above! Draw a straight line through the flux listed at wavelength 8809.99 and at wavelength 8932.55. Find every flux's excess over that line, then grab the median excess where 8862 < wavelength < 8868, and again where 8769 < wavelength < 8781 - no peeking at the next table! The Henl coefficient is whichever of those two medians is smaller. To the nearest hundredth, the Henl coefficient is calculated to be 0.84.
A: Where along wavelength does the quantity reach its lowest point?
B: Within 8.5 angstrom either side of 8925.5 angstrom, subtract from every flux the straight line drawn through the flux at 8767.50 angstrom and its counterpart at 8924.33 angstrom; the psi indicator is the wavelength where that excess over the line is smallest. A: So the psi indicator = 8932.55 angstrom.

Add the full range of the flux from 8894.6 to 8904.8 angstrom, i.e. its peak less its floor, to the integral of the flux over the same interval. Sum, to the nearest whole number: 184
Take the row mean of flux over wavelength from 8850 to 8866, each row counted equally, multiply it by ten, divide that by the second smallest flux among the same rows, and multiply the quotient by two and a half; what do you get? 25.4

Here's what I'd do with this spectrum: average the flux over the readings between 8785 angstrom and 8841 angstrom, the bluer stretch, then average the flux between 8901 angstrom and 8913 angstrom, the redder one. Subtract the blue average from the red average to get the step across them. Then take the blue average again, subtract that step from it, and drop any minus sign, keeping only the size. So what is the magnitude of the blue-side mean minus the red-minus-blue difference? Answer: 17.3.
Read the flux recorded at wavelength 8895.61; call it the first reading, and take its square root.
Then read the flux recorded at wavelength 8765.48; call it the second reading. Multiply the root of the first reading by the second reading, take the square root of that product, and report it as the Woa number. 7.7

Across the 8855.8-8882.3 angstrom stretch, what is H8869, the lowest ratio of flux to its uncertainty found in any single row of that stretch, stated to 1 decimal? 5.4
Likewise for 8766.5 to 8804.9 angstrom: 4.0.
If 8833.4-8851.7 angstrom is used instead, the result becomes 4.3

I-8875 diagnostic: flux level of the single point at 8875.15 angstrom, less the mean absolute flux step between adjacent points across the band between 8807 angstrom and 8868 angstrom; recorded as 16.1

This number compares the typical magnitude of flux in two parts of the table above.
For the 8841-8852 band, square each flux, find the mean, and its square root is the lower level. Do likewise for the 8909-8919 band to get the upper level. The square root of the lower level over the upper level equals 0.97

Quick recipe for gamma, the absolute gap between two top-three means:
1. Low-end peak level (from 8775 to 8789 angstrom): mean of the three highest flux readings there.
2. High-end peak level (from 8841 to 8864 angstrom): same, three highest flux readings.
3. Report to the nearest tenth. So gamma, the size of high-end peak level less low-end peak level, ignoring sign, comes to 0.9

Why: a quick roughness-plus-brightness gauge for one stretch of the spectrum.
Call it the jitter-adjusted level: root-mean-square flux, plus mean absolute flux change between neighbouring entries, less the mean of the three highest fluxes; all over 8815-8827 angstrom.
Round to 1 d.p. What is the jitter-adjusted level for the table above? 1.1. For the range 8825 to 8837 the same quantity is 1.1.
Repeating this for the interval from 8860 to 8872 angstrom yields 0.4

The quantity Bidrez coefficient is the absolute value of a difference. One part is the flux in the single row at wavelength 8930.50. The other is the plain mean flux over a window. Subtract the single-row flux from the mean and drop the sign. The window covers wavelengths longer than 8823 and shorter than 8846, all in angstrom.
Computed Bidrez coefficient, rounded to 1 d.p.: 0.4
